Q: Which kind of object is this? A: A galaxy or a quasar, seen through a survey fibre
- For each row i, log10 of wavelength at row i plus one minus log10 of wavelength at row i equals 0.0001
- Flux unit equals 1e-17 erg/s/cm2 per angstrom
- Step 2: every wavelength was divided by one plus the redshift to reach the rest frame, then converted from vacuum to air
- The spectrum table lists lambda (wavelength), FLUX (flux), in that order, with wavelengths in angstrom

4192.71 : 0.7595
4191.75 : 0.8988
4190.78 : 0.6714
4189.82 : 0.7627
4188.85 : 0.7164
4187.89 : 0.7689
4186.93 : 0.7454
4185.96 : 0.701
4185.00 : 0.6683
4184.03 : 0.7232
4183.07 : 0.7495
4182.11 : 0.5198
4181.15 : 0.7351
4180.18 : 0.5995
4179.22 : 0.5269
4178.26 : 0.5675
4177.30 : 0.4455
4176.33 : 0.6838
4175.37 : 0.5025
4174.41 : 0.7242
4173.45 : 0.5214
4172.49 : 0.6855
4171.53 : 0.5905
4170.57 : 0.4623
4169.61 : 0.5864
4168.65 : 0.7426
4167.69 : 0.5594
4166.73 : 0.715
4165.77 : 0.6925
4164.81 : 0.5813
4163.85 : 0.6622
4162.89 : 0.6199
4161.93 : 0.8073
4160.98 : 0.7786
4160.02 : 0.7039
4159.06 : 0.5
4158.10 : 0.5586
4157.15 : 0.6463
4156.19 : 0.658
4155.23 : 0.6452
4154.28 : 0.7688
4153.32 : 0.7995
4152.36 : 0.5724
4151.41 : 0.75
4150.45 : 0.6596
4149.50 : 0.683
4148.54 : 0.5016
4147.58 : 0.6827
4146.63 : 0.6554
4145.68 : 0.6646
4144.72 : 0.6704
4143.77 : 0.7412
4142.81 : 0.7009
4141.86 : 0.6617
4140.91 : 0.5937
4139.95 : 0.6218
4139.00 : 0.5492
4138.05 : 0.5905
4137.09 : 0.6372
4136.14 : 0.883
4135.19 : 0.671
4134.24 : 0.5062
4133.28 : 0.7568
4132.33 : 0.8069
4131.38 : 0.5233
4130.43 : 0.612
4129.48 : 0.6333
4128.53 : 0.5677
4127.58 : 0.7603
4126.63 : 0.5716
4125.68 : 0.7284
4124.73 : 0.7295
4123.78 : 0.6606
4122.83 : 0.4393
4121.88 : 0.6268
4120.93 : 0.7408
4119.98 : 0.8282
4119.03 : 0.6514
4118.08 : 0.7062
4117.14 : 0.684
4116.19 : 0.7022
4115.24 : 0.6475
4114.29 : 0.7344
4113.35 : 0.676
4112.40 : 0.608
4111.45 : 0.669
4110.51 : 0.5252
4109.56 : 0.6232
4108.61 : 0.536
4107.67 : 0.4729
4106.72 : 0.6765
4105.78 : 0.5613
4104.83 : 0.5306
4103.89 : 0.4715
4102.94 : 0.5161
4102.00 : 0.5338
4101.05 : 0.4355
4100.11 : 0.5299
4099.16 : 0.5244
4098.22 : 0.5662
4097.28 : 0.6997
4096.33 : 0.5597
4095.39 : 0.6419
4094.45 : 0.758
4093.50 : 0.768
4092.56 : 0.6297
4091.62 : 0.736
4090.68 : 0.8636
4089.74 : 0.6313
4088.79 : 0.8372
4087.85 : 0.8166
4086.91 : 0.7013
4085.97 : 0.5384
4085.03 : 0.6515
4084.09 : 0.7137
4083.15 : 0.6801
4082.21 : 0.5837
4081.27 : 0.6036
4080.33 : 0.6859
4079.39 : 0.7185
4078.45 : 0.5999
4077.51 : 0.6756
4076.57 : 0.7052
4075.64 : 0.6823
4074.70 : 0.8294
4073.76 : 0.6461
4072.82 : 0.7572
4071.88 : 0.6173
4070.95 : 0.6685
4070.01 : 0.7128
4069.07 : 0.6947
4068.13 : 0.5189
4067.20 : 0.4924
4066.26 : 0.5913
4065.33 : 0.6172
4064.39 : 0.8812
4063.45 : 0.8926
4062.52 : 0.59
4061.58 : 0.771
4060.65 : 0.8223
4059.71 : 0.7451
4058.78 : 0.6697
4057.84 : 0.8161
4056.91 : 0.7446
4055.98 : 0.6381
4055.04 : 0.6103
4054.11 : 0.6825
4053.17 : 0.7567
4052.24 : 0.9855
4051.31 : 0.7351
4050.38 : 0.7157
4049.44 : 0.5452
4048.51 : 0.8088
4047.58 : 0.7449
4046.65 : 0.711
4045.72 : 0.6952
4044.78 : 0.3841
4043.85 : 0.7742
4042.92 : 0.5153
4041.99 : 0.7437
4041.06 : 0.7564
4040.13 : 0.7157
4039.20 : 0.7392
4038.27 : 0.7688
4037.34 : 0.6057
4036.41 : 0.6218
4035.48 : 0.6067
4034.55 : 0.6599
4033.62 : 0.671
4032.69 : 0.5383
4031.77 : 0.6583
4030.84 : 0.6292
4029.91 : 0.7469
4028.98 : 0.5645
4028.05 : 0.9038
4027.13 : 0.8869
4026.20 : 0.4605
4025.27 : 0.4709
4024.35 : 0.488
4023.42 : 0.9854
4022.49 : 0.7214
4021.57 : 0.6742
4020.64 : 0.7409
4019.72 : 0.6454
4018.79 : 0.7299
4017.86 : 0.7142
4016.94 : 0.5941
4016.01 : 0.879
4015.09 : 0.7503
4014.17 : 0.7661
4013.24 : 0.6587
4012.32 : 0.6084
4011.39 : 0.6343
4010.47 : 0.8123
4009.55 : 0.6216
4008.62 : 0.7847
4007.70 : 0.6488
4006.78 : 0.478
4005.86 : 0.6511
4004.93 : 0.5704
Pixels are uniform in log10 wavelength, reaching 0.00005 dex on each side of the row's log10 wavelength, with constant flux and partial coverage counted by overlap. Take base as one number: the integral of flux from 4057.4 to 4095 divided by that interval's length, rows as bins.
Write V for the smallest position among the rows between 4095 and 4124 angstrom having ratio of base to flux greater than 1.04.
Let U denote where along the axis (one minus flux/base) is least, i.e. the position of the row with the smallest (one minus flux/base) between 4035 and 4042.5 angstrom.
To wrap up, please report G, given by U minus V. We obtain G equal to -57.1 angstrom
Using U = 4038.27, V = 4095.39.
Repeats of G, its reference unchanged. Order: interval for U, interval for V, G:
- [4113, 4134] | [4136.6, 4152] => -17.1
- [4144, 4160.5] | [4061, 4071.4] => 90.8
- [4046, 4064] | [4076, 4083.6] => -26.2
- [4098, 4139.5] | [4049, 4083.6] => 86.7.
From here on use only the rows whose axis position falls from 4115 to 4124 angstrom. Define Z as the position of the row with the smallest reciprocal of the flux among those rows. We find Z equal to 4119.98 angstrom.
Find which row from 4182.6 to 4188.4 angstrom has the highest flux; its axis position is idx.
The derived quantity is 4187.89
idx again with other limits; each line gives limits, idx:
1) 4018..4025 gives 4023.42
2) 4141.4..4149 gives 4143.77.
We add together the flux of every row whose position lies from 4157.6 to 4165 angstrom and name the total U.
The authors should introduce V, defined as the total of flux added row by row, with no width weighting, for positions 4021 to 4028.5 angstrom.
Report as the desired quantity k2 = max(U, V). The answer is 5.6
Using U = 5.2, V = 5.59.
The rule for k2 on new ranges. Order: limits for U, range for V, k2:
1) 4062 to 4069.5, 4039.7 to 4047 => 5.3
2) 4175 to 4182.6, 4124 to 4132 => 5.1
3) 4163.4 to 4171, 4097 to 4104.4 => 5.0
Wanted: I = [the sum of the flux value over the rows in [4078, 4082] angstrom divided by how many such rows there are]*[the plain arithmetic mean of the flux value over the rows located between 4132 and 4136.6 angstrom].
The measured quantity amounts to 0.47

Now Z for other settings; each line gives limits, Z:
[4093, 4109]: 4093.50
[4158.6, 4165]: 4161.93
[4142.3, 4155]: 4153.32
